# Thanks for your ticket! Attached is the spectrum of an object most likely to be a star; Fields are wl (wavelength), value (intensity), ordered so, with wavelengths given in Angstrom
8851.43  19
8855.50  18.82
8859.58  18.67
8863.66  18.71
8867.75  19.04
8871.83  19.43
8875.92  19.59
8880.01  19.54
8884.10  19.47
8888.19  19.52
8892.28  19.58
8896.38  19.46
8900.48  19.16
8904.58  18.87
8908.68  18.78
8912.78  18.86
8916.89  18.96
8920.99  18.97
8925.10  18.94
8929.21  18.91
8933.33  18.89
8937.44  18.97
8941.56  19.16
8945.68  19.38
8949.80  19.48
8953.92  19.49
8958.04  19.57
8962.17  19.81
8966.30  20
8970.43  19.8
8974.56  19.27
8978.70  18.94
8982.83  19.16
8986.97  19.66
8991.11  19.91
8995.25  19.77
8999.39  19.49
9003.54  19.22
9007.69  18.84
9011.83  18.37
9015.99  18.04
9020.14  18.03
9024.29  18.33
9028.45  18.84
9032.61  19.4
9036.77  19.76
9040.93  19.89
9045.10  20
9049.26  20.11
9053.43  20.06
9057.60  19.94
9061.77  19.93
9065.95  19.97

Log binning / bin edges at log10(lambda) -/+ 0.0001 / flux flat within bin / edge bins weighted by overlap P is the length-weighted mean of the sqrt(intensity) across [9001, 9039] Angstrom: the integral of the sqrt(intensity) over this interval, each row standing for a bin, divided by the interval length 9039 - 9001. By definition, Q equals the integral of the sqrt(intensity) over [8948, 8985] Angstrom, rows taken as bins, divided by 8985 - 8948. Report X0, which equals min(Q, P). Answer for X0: 4.33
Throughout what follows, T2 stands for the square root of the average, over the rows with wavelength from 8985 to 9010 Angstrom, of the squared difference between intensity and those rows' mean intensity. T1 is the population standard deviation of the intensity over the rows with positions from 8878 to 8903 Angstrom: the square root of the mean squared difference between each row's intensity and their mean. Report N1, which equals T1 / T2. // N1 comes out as 0.4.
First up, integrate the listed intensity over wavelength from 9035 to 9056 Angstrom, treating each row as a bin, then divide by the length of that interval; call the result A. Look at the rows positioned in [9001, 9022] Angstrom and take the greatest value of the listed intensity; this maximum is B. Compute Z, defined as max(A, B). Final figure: 20.0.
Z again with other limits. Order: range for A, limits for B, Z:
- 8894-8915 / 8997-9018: 19.5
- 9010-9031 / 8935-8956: 19.5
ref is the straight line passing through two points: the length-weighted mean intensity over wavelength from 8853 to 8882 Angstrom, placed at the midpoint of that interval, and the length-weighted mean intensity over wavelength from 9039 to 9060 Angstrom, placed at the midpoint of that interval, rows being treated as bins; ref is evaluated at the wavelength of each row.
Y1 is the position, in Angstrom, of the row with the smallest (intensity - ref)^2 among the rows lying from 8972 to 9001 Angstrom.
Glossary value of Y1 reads 8995.25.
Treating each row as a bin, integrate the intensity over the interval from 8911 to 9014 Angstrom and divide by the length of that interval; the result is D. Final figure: 19.3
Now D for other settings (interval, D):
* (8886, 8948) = 19.1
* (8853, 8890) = 19.2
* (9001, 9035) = 18.7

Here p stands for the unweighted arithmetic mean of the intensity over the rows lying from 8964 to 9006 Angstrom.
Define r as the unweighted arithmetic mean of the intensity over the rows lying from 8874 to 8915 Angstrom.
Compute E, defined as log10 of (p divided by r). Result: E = 0.005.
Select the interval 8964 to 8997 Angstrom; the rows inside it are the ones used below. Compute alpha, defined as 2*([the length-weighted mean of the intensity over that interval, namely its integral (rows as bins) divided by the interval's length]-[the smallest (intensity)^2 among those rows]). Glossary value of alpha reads -678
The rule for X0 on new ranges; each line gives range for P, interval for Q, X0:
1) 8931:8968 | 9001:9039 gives 4.33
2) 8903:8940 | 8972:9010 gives 4.35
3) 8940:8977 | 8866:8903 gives 4.41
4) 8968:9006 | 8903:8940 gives 4.35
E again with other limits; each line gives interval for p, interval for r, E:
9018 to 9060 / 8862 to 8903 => 0.002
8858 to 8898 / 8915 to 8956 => 0.004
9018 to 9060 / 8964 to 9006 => -0.002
